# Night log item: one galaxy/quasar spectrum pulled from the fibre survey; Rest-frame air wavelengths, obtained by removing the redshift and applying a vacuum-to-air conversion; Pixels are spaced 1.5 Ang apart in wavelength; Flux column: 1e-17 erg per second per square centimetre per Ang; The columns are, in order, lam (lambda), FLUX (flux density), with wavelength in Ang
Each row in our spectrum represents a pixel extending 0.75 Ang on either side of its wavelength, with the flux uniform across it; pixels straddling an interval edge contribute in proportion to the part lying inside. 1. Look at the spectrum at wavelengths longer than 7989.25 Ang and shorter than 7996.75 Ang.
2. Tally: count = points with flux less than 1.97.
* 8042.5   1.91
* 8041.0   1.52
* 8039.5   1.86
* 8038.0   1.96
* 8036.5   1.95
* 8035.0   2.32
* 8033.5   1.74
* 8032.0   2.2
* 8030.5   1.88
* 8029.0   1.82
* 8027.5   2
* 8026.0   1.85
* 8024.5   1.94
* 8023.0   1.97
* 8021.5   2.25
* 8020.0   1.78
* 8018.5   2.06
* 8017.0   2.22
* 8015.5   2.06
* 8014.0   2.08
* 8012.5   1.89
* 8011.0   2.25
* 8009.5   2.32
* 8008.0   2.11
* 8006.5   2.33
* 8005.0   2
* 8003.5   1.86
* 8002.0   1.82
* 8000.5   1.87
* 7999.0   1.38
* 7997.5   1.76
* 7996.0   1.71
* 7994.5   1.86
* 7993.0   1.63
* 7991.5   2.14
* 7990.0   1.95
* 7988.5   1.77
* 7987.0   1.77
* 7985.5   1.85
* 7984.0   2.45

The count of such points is 4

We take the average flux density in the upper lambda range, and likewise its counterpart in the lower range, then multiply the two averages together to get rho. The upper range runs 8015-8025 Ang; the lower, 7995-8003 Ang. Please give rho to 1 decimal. 3.5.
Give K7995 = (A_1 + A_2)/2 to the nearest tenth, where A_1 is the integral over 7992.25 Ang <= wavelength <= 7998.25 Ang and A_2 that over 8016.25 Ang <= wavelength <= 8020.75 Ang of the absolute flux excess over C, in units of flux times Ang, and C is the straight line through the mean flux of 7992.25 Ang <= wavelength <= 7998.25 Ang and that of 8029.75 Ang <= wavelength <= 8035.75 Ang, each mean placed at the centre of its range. 0.6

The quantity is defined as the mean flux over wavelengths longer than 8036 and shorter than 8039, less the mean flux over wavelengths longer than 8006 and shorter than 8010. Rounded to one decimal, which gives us -0.3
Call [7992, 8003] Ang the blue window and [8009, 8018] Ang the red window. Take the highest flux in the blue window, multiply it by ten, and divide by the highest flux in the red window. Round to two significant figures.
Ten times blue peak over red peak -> 8.1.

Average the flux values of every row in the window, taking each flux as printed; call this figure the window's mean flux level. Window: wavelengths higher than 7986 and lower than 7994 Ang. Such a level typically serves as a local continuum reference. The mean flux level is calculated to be 1.85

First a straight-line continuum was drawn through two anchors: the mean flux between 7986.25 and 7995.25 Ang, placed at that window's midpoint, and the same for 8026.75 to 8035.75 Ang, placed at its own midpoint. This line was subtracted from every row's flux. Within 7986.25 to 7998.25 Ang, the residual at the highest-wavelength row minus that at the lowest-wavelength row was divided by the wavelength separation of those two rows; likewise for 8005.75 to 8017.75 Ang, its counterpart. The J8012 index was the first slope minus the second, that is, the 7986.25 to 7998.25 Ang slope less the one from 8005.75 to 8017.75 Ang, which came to 0.010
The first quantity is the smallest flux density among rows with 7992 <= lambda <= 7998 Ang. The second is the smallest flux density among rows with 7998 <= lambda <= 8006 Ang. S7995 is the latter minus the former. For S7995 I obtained -0.25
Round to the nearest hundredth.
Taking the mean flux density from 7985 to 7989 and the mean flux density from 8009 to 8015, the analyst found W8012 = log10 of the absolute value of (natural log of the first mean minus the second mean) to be 0.19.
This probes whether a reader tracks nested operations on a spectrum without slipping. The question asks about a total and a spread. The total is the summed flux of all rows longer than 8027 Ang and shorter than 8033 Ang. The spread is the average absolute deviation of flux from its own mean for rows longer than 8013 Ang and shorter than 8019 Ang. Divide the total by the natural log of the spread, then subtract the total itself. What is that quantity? -10.7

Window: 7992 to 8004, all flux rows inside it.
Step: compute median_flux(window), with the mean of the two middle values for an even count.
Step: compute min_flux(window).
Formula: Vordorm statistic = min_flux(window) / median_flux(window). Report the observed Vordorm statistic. 0.771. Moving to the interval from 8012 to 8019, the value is 0.917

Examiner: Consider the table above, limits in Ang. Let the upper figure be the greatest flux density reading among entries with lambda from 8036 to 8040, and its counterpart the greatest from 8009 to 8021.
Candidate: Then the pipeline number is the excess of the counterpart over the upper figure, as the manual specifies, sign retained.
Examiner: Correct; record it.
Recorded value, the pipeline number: 0.36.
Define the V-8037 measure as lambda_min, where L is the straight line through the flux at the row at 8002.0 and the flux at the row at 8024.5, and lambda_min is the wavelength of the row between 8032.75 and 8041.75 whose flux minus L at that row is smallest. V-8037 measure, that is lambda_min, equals 8041.0 Ang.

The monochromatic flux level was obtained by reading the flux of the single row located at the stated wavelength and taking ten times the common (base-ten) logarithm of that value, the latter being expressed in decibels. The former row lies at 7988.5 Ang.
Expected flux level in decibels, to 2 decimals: 2.48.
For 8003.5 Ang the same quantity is 2.70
